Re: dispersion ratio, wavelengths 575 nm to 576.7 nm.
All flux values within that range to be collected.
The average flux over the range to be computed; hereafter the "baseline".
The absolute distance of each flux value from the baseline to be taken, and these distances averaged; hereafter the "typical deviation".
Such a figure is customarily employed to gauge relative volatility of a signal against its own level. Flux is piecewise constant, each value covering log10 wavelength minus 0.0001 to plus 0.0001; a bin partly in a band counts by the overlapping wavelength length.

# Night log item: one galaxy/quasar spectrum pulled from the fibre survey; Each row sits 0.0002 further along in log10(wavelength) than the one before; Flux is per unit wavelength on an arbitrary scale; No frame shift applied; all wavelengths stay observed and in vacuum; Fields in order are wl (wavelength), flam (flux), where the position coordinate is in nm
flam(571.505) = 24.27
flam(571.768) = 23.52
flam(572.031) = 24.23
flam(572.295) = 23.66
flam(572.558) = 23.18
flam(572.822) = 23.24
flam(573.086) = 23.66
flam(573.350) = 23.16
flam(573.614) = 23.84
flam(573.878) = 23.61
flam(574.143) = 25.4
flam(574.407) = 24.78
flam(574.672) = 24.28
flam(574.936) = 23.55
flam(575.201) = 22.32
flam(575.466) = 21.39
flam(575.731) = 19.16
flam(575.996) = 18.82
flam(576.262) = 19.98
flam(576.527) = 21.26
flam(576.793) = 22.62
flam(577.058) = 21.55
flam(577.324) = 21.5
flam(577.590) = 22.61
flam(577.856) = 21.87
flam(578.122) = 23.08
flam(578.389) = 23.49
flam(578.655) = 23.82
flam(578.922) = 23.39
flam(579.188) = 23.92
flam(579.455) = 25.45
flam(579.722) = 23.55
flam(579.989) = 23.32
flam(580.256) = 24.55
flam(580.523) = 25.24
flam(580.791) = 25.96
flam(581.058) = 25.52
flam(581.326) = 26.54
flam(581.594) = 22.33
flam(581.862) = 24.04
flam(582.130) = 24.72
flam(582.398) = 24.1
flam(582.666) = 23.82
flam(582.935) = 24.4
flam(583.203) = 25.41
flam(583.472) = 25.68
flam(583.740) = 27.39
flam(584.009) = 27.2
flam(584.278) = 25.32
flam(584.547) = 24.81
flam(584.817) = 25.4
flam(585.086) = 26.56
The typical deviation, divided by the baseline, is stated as 0.057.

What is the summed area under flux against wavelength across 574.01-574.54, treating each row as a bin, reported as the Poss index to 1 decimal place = 13.3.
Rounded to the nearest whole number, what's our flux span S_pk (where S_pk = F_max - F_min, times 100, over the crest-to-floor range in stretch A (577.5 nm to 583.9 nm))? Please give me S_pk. 552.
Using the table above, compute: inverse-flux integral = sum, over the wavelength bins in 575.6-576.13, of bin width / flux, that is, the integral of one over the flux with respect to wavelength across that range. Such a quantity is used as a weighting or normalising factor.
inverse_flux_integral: 0.0279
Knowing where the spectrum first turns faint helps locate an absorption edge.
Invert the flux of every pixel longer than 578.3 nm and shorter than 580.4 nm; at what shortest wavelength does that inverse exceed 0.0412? 578.389 nm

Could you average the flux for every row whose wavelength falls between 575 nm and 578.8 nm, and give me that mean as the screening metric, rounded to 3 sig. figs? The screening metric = 21.7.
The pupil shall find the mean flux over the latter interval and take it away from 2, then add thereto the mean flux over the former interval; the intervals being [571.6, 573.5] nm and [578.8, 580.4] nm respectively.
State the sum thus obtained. 1.5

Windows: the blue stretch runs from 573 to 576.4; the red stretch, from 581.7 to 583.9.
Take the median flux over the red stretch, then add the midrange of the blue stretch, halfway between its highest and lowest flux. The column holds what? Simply 46.7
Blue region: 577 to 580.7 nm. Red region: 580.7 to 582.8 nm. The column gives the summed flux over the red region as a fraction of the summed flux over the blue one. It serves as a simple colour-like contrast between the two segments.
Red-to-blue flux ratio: 0.60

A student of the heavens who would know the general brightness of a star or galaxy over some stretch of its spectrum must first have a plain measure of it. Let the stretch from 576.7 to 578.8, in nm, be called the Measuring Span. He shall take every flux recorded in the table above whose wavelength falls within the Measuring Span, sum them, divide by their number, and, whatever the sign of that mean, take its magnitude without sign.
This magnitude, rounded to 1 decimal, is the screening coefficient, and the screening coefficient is 22.6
